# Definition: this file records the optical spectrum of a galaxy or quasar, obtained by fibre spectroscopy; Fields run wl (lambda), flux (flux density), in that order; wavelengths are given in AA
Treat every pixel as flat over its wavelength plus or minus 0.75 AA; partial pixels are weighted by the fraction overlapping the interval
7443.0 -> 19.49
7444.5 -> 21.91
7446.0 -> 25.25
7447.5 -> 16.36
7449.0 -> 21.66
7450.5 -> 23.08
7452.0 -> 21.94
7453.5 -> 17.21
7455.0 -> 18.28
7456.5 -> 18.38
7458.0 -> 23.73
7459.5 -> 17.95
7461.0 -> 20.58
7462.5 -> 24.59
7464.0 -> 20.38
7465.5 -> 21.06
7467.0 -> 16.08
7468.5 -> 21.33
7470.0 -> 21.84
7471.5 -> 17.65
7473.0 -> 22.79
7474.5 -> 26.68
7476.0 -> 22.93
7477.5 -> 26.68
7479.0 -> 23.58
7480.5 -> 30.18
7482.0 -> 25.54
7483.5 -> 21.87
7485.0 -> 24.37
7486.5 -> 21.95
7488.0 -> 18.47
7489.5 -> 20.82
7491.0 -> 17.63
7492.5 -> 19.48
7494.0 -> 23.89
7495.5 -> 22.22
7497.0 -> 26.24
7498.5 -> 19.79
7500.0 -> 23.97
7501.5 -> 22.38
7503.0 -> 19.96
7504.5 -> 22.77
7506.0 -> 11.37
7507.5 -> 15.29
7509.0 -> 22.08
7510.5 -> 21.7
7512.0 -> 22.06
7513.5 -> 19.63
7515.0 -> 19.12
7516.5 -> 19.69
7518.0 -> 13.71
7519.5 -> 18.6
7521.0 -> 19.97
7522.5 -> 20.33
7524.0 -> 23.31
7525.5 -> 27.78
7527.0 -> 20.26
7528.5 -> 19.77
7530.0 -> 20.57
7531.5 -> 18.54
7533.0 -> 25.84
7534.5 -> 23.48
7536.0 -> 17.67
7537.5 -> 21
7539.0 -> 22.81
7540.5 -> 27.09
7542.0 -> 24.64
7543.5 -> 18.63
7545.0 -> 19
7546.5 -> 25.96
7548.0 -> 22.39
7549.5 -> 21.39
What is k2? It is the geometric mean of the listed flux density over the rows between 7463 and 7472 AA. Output 19.6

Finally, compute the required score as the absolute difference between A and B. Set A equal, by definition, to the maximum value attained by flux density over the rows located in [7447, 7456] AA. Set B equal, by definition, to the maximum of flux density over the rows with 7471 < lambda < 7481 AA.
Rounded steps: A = 23.08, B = 30.18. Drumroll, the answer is 7.1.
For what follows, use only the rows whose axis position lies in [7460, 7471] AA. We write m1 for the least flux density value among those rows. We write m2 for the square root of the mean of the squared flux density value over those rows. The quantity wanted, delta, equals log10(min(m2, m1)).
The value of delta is 1.21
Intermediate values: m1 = 16.08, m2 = 21.0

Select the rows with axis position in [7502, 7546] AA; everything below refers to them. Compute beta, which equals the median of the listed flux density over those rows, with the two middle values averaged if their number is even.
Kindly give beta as 20.3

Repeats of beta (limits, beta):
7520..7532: 20.3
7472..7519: 22.1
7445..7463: 21.1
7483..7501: 21.9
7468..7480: 22.9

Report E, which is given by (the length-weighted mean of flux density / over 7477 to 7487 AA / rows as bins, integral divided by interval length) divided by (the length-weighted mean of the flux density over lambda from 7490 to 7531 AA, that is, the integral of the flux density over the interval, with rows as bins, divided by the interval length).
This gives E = 1.22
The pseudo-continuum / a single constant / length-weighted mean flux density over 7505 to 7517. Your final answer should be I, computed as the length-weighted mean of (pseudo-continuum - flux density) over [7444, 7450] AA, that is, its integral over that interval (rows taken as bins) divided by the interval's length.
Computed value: -2.4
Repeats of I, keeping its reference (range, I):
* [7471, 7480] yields -4.8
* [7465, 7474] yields -1.3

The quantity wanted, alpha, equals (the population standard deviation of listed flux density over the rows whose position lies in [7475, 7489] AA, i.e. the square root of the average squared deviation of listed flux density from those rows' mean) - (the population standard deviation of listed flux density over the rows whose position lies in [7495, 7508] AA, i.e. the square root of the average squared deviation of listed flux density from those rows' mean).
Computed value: -1.2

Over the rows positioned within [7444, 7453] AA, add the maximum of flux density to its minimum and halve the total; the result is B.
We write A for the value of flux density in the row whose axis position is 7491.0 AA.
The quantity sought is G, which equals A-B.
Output -3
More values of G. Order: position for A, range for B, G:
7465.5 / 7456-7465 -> 0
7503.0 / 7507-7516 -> 1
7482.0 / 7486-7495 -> 5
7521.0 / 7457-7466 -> -1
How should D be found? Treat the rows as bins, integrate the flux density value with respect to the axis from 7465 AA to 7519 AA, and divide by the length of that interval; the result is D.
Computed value 21.3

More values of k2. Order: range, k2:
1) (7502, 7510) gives 17.7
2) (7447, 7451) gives 20.1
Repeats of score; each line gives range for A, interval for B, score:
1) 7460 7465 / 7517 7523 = 4.3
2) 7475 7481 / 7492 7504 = 3.9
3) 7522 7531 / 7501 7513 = 5.0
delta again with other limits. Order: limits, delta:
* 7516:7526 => 1.14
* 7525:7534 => 1.27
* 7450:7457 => 1.24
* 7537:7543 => 1.32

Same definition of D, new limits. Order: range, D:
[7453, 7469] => 20.0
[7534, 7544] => 22.2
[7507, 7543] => 21.1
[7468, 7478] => 22.8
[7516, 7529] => 20.4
